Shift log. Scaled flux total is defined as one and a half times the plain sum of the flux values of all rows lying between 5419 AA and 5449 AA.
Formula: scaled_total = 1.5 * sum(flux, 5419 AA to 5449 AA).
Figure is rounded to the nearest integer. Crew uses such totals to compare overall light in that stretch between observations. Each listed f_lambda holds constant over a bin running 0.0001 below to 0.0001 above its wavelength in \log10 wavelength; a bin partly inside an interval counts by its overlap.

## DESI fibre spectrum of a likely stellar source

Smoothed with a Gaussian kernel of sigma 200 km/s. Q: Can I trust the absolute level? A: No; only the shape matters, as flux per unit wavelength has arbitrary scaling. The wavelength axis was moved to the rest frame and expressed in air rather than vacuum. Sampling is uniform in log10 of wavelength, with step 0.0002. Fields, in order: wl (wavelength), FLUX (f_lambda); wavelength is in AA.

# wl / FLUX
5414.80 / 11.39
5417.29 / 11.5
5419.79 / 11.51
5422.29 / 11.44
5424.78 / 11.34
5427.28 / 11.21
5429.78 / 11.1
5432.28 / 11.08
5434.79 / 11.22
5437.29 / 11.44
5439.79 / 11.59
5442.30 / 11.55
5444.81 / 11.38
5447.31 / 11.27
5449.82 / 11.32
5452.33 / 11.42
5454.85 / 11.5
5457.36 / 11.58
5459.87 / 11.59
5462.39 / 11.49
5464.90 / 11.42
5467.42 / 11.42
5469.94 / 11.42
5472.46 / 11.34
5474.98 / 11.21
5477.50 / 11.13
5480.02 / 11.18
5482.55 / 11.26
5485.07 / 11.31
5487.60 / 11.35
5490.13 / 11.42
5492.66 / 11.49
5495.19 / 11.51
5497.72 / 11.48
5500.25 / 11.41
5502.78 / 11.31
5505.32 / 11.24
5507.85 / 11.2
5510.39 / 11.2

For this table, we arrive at 204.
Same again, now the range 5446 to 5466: 137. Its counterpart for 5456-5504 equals 324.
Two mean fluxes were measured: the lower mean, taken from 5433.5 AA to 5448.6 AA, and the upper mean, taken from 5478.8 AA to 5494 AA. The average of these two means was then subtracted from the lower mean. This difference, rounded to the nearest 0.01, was 0.04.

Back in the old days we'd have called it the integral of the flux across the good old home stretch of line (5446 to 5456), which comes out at 114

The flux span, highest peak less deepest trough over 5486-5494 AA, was 0.14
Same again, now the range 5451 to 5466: 0.17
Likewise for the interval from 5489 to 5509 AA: 0.31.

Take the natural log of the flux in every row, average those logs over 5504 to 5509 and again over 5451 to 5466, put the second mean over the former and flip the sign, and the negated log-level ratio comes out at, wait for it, -1.01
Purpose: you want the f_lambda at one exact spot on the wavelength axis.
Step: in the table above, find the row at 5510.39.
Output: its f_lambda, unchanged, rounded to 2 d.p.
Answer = 11.20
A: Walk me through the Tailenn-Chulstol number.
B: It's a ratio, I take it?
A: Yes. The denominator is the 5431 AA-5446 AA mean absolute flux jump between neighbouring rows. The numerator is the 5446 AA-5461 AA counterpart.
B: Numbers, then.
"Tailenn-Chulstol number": 0.44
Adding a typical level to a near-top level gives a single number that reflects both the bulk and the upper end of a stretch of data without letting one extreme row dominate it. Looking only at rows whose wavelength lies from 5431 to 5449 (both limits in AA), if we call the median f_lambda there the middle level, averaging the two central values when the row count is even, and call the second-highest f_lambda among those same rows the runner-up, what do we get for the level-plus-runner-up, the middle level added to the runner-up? 22.9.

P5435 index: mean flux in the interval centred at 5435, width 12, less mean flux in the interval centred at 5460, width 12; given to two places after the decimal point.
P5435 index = -0.23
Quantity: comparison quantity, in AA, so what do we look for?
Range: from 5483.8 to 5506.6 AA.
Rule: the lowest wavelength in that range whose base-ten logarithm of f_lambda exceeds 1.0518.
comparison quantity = 5485.07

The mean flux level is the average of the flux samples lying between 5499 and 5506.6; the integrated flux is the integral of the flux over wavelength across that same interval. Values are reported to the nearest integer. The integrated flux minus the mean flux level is 75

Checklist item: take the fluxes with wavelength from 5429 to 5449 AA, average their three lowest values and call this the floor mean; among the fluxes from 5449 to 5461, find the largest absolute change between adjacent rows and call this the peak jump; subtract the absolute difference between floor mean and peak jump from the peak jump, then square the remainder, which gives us 120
